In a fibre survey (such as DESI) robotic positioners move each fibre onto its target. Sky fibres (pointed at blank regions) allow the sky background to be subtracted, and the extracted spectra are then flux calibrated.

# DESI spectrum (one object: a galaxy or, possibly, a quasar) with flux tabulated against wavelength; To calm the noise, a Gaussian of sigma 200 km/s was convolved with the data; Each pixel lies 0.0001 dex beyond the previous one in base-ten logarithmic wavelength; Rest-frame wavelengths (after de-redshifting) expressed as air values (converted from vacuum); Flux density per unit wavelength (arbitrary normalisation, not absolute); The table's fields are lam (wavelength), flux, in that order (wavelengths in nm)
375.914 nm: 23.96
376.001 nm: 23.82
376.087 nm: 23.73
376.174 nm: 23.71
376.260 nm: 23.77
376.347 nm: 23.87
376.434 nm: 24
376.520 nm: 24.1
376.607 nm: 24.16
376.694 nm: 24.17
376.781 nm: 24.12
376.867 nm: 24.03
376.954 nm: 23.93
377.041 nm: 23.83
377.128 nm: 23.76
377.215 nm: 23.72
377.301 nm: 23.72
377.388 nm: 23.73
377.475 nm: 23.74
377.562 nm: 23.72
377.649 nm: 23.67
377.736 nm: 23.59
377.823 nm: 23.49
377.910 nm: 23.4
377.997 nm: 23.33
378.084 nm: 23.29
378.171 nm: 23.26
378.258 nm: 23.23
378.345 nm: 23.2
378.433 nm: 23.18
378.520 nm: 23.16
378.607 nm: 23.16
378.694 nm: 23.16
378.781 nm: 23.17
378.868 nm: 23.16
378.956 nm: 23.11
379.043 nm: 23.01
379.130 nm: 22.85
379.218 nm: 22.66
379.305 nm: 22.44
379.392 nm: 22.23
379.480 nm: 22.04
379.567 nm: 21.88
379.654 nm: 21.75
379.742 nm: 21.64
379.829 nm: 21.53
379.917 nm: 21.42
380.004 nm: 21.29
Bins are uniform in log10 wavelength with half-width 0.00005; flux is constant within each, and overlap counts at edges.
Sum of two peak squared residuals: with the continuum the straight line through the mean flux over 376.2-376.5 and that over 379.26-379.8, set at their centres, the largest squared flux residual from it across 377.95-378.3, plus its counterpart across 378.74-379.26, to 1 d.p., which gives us 0.8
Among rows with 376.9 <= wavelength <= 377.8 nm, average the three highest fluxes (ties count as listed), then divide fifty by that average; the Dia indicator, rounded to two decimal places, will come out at 2.10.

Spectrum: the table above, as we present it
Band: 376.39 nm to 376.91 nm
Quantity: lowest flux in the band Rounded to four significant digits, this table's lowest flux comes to 24.00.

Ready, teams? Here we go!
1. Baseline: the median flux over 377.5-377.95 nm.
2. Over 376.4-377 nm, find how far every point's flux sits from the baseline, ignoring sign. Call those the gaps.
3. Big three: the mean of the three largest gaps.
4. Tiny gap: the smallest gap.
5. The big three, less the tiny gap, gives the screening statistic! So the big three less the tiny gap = 0.22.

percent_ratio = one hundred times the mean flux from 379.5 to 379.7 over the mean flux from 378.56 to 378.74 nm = 94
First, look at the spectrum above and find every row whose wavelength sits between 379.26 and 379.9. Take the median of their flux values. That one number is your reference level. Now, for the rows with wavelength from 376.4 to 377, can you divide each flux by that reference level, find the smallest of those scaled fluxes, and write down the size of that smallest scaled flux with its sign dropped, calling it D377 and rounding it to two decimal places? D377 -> 1.09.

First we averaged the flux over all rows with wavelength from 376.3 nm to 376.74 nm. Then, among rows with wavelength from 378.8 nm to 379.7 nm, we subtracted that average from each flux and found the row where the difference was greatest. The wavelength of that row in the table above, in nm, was 378.868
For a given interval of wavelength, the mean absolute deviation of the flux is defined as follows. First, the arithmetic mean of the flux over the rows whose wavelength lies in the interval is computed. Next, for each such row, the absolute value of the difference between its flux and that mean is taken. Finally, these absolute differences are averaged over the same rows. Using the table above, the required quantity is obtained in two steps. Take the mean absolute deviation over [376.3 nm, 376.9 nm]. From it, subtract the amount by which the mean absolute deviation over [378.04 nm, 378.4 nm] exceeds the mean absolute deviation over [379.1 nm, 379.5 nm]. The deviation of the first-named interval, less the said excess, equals 0.30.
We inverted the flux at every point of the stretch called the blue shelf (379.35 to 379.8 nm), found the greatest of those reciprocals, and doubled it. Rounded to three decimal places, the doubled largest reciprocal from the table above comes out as 0.092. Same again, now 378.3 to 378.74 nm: 0.086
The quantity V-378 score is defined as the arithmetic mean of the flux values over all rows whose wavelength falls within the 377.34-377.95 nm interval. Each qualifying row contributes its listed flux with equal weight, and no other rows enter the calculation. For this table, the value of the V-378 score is 23.6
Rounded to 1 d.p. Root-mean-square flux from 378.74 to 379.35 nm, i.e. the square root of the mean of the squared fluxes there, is 22.9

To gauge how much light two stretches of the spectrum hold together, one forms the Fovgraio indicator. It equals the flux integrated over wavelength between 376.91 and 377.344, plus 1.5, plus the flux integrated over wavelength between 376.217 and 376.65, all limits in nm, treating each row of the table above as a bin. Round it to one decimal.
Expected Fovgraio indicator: 22.2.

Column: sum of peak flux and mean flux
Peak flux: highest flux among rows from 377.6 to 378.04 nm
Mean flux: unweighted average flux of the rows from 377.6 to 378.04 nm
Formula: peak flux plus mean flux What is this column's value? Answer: 47.2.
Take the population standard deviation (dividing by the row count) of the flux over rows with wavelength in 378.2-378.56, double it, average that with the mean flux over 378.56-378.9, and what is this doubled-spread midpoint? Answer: 11.6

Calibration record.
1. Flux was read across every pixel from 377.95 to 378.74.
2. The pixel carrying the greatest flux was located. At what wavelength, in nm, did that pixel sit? 377.997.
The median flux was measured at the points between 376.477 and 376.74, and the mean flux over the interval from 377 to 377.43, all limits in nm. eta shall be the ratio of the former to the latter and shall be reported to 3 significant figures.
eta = 1.02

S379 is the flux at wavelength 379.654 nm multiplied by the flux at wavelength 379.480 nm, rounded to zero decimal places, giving 479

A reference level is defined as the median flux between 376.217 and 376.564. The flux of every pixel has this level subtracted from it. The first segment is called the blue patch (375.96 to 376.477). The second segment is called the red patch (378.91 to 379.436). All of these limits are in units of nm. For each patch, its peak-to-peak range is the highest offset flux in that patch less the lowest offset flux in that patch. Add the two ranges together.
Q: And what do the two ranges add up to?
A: 1.2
